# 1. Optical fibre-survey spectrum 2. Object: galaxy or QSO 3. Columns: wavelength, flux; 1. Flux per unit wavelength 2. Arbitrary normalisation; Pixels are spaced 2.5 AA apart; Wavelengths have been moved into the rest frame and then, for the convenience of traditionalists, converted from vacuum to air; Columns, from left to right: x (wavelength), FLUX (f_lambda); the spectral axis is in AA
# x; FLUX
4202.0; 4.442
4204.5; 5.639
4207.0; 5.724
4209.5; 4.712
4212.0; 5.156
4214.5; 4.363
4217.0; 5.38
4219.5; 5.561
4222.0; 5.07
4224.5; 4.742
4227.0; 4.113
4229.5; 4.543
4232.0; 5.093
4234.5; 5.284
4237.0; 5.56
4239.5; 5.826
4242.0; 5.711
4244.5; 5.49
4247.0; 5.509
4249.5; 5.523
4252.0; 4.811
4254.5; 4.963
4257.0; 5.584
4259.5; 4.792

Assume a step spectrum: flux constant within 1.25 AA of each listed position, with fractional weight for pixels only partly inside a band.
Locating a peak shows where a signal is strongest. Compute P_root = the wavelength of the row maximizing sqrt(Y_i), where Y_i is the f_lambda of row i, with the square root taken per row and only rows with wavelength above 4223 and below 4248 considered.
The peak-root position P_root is 4239.5 AA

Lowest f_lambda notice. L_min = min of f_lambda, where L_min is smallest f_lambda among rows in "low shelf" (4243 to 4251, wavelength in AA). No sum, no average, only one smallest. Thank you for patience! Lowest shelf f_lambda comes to 5.49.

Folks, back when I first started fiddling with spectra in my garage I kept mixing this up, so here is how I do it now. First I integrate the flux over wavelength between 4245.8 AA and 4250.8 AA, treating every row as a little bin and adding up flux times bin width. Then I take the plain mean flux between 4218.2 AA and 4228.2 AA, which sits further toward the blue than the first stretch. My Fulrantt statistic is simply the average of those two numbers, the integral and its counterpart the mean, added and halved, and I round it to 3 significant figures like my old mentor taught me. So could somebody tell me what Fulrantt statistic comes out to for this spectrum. 16.2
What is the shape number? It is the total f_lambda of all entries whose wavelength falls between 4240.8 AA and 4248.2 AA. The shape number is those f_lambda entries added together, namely 16.7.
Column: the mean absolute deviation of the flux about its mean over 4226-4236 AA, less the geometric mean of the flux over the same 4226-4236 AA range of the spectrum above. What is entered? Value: -4.31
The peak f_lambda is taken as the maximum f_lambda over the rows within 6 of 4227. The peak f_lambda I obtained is 5.093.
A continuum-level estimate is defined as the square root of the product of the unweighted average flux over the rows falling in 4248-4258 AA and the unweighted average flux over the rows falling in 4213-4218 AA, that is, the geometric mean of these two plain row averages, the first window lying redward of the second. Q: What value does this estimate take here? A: 5.04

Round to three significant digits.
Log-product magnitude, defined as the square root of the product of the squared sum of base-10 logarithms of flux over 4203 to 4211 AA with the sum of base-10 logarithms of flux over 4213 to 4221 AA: 3.17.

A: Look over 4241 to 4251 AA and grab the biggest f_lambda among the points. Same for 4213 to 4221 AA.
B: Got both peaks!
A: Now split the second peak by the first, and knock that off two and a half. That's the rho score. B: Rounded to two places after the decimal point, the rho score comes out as 1.53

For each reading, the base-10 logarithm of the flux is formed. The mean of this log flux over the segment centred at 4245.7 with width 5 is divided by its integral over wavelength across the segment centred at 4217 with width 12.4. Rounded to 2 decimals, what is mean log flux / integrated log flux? 0.08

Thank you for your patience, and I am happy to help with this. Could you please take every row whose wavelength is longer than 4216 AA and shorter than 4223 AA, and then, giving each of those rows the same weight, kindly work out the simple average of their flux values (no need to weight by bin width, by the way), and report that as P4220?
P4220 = 5.34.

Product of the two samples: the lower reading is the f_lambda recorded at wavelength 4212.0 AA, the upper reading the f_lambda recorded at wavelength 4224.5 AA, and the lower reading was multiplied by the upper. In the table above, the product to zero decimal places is 24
